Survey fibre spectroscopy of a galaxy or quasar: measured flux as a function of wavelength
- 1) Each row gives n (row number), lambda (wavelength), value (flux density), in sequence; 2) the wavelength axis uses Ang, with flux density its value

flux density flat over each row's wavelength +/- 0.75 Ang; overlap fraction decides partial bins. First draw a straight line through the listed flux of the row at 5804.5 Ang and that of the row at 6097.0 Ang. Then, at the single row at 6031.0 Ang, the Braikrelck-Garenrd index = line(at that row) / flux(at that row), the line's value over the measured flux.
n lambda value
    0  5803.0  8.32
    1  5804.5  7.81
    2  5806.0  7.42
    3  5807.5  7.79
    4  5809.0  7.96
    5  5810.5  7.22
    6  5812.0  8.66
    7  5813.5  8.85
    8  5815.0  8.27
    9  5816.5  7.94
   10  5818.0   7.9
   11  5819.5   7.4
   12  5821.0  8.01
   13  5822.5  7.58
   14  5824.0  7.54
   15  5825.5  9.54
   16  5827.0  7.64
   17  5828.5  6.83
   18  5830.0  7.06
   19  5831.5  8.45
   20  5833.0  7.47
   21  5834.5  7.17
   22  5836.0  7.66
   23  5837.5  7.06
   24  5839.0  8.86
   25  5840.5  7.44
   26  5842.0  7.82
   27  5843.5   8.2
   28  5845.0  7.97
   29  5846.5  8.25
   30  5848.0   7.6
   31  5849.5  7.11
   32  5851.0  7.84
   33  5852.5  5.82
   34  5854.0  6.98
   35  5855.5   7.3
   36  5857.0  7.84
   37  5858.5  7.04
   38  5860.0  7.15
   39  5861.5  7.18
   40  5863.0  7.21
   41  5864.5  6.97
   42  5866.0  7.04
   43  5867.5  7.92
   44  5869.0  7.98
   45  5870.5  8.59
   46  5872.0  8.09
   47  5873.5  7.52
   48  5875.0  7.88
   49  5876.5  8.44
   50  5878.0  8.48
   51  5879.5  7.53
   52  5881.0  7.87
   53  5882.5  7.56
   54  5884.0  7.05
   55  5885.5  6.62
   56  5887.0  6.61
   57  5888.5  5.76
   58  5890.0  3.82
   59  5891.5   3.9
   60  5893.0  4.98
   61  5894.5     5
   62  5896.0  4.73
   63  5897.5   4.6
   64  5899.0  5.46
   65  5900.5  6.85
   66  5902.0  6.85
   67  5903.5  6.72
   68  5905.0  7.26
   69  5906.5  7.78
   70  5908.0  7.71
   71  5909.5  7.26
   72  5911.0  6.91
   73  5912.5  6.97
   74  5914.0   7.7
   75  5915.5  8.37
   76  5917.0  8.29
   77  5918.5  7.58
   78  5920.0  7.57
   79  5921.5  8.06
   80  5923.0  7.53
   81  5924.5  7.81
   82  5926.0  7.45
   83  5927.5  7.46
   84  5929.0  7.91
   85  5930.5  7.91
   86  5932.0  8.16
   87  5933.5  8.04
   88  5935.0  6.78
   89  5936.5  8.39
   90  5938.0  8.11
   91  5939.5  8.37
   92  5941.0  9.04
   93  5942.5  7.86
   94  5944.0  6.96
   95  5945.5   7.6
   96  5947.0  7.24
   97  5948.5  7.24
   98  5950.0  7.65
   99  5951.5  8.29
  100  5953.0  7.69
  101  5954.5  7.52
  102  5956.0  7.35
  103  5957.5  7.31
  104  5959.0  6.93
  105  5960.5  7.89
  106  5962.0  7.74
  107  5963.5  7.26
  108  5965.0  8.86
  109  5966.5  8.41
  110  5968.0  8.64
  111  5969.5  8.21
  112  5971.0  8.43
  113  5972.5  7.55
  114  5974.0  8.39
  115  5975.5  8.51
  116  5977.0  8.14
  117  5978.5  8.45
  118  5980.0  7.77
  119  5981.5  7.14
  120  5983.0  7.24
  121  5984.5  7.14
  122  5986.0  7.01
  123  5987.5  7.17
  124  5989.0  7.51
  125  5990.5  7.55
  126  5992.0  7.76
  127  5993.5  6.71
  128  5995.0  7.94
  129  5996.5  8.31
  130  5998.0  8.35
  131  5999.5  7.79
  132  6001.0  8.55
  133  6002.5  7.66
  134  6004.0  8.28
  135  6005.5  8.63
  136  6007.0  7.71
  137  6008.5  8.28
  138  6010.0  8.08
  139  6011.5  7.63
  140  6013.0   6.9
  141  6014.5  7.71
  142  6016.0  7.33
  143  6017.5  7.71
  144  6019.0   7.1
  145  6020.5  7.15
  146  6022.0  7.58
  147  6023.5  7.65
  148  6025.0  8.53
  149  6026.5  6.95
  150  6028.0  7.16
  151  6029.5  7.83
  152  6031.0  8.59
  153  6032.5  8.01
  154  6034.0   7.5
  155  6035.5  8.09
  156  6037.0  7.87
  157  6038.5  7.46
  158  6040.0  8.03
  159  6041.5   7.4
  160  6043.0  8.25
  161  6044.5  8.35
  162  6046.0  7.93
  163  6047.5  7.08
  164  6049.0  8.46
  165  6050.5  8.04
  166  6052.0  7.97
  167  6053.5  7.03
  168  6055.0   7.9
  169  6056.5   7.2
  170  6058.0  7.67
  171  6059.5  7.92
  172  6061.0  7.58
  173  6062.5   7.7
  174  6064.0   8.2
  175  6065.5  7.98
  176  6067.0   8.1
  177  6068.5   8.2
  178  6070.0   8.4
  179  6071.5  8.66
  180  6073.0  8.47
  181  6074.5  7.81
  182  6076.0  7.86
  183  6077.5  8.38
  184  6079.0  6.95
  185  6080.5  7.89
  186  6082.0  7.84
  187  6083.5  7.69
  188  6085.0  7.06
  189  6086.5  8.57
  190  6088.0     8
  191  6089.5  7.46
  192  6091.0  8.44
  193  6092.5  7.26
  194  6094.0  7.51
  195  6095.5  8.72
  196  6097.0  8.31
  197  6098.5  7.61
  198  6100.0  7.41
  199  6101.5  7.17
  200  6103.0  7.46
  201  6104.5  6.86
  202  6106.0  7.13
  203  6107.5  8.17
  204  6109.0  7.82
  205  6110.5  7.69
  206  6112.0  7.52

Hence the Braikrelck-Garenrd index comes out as 0.95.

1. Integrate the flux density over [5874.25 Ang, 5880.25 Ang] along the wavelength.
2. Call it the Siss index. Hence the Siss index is 48.5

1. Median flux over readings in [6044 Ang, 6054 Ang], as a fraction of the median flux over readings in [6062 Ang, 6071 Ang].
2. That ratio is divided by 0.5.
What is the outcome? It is 1.96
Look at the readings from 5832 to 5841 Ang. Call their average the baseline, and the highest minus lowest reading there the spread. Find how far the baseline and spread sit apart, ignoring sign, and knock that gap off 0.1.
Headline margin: -5.7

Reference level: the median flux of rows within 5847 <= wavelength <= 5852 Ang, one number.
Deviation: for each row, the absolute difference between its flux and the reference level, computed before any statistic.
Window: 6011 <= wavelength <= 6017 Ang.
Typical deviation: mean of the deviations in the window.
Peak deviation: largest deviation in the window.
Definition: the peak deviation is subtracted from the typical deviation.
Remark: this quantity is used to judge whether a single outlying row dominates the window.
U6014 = -0.42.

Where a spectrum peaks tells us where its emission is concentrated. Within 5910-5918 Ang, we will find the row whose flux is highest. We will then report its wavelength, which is 5915.5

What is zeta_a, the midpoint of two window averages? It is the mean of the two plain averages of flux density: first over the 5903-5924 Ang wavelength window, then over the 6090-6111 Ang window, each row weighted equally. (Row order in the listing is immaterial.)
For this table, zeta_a 7.62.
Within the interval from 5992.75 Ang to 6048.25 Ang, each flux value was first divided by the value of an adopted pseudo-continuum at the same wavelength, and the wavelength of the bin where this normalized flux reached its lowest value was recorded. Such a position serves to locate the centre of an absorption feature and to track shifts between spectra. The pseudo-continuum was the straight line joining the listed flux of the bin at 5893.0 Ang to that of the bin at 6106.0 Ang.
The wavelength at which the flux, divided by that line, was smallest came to 6047.5 Ang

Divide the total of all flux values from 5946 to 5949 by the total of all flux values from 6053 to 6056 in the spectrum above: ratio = 0.97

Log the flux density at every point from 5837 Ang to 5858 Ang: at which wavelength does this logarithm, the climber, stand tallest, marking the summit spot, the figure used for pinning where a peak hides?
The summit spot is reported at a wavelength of 5839.0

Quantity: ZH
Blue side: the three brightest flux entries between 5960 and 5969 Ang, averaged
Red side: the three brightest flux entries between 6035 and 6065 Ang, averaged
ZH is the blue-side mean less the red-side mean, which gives 0.3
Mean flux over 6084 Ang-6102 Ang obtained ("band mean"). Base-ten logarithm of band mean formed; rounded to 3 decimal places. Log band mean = 0.892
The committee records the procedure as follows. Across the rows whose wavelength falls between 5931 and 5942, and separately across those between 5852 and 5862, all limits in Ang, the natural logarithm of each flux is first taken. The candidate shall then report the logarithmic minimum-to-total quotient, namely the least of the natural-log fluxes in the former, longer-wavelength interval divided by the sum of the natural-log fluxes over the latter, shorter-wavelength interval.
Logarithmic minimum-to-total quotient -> 0.140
